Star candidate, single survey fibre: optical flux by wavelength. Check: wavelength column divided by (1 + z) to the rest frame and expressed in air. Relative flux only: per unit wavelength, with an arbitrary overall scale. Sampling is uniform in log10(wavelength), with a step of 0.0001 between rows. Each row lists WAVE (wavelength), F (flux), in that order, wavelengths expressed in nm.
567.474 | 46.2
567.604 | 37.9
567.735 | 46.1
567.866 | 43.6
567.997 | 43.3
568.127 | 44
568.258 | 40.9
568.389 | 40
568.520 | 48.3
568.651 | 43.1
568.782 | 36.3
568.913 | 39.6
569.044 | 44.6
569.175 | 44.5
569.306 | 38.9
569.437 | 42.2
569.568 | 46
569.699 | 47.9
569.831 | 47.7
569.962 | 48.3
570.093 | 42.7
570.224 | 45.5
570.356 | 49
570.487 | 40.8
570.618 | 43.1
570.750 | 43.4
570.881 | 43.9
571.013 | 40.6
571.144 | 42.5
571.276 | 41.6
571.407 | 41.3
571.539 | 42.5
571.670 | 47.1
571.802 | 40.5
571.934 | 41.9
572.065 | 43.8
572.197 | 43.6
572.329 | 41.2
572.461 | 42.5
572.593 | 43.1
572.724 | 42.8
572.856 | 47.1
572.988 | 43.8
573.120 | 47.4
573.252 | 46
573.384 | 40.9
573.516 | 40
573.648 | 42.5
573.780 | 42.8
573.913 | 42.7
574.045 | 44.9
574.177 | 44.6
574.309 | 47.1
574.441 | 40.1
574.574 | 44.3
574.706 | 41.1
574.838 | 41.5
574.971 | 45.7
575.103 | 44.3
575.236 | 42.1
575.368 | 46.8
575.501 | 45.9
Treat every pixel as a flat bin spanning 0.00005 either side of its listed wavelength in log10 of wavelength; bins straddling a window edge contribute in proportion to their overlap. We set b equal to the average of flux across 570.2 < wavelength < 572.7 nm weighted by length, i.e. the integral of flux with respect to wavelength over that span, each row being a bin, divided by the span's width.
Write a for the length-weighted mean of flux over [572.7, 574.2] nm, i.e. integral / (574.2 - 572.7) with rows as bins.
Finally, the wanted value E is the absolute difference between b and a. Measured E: 0.8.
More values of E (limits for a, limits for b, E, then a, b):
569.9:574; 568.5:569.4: 1.5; 43.39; 41.9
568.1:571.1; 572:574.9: 0.2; 43.52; 43.4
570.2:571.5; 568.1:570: 0.3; 43.06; 43.4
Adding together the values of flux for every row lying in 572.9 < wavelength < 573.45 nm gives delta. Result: 178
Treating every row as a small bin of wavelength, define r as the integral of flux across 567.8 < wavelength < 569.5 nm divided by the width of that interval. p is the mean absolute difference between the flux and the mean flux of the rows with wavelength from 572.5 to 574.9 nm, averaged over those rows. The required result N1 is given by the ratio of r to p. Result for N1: 22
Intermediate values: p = 1.93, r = 42.3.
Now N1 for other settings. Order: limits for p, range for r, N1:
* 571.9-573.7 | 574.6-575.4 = 26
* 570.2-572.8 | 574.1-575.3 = 29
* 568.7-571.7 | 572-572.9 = 17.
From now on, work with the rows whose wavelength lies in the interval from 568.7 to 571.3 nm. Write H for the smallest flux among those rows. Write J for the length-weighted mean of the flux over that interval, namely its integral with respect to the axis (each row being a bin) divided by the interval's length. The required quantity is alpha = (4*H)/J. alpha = 3.34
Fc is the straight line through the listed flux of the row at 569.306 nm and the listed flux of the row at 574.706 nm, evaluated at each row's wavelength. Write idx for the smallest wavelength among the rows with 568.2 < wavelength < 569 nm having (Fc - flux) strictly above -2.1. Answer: 568.389 nm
